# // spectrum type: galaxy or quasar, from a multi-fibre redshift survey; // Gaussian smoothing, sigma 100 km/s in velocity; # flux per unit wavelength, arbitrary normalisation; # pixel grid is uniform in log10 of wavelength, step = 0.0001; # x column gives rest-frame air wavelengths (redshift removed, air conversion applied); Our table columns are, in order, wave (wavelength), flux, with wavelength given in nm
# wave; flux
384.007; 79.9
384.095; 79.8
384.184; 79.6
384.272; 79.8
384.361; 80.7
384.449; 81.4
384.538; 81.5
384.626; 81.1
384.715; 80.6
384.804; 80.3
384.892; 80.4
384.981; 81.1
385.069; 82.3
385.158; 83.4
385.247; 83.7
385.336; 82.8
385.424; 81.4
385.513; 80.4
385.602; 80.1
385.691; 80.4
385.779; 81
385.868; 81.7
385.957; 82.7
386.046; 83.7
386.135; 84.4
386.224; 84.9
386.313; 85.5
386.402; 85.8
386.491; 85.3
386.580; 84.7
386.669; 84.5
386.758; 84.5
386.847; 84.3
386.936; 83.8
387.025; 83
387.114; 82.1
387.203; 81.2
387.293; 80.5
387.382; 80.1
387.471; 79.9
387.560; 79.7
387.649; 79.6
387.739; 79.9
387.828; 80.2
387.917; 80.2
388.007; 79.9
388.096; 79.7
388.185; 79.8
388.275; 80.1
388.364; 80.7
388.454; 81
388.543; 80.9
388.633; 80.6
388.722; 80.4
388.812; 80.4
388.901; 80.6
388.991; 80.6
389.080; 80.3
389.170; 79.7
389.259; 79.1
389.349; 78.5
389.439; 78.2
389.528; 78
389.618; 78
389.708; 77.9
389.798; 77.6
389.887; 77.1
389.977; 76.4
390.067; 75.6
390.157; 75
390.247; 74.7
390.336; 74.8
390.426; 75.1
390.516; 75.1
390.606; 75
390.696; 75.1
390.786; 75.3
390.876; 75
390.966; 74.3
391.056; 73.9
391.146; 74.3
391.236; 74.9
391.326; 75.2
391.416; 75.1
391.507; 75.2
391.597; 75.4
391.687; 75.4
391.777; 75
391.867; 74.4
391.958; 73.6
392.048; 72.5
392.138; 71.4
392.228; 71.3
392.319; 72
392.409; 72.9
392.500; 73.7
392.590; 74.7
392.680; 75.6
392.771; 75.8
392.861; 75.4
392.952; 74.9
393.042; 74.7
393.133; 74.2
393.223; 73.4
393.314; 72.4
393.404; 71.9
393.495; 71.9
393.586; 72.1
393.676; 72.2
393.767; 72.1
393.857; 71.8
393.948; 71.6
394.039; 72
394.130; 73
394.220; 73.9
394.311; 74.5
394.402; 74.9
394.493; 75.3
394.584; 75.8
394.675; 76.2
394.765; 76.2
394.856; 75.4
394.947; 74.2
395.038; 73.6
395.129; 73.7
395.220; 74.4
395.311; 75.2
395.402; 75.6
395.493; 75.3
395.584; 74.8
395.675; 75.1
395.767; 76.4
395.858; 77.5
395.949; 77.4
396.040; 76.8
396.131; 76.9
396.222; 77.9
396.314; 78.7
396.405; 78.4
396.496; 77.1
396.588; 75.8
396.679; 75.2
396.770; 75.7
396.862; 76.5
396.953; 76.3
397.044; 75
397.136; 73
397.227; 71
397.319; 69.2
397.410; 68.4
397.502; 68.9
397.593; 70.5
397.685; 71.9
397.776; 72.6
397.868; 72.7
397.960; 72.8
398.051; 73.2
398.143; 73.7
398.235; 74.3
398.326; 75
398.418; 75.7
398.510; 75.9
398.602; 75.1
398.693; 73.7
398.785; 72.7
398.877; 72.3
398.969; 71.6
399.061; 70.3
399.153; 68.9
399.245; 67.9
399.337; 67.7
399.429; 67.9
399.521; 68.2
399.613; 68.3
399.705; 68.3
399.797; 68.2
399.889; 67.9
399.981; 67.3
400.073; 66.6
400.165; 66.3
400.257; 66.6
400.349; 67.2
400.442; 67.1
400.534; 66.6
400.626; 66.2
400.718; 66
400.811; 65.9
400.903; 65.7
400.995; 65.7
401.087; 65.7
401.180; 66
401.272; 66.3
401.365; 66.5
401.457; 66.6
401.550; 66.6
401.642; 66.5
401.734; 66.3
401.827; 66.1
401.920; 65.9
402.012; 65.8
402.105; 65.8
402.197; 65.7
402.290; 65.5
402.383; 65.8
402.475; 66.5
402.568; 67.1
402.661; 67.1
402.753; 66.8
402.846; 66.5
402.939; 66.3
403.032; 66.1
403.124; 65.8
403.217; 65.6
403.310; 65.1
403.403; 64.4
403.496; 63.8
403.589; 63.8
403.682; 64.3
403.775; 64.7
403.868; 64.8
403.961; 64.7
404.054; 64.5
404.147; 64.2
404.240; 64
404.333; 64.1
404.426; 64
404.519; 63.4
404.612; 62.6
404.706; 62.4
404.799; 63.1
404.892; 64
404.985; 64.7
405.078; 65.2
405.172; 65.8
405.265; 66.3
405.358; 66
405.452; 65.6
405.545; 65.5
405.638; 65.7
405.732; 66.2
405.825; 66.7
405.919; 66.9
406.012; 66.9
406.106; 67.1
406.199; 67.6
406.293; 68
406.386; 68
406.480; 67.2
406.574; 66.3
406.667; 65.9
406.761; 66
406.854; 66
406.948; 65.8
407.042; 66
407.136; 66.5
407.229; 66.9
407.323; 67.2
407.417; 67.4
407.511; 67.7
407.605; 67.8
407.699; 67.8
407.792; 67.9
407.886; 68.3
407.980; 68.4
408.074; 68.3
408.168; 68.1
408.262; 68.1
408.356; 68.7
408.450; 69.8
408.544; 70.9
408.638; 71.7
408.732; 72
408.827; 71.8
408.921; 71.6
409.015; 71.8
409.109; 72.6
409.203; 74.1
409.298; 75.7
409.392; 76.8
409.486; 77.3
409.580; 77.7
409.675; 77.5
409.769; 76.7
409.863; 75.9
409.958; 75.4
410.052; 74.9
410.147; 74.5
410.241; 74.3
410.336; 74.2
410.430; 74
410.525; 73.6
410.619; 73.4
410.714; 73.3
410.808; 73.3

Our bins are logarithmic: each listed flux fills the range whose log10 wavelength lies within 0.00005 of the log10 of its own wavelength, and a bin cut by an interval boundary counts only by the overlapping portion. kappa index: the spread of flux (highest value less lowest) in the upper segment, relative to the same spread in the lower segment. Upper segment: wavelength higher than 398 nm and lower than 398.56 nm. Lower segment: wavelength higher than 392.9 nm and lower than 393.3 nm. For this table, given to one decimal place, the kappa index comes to 1.8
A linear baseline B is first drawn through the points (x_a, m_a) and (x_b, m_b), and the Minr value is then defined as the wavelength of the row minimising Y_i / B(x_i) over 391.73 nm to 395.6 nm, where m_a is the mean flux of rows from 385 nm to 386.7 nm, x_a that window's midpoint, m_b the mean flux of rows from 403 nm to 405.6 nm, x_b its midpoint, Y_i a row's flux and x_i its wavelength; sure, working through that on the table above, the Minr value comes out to 392.228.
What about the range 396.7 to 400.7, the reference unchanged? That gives 397.410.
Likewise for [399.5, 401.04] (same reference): 400.165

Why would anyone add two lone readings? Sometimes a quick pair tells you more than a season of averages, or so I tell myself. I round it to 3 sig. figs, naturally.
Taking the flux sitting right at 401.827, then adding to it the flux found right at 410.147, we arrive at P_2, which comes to 141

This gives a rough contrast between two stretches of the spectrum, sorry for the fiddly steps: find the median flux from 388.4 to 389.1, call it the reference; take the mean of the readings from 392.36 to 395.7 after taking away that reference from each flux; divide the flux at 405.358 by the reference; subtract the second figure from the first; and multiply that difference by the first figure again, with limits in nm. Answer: 48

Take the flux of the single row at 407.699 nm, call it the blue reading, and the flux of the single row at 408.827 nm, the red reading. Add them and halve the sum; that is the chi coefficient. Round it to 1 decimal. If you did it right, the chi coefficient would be 69.8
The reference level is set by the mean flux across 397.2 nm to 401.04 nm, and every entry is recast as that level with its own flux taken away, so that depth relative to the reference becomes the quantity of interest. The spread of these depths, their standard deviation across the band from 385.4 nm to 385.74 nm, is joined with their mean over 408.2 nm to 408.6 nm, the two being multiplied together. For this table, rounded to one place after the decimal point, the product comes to 0.2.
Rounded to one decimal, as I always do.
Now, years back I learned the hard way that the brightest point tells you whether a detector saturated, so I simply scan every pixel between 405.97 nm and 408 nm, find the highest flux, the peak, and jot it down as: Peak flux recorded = 68.4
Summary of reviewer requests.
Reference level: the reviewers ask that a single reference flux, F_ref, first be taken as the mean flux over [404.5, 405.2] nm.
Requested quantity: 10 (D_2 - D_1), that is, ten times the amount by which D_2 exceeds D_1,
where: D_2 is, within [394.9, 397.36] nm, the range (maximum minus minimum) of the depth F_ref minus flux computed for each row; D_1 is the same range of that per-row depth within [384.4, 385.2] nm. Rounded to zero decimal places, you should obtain 64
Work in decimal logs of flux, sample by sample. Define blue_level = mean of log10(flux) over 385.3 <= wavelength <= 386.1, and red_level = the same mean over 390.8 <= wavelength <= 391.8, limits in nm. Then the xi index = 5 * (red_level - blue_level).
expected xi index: -0.19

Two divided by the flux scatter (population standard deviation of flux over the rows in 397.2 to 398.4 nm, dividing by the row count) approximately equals 1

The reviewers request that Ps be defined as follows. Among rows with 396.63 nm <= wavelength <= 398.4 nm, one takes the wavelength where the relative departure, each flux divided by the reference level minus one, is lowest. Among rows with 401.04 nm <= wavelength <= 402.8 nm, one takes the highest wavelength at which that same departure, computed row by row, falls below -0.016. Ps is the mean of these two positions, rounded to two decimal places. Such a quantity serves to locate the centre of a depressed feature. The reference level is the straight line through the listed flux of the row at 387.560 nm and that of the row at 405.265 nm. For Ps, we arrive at 400.08 nm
